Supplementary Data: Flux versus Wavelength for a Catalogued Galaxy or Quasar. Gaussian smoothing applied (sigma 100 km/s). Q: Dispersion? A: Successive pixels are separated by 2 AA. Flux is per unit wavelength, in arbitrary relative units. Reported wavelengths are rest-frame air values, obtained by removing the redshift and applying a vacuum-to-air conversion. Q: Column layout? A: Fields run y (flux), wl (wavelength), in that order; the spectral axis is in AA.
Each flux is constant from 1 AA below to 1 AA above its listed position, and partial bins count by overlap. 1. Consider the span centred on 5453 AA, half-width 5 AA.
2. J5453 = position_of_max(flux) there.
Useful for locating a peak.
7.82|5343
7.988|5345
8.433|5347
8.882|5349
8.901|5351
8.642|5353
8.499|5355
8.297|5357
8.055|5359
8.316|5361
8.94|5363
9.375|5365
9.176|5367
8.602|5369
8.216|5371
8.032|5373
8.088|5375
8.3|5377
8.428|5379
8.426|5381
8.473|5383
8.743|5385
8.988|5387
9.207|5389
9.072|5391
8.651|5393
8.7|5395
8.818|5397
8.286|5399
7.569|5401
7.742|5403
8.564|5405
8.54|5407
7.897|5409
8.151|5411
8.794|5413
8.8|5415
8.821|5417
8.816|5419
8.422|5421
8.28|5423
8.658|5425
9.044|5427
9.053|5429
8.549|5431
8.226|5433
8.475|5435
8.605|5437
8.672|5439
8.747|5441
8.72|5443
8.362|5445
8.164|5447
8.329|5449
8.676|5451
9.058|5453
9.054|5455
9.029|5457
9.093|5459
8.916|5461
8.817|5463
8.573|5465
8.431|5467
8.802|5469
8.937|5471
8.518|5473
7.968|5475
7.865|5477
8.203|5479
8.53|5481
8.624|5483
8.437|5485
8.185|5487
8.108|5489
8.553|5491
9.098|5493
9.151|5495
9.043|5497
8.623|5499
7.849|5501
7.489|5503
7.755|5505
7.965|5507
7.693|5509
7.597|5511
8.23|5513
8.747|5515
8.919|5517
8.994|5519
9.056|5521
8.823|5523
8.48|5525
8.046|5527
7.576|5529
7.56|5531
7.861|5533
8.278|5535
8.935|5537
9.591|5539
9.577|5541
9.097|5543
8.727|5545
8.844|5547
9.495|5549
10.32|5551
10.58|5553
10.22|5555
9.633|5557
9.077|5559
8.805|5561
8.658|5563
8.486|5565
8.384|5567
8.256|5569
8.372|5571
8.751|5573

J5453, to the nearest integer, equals 5453 AA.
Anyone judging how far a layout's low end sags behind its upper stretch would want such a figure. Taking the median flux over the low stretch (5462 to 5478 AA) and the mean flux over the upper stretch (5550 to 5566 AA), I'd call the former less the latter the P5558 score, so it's -0.9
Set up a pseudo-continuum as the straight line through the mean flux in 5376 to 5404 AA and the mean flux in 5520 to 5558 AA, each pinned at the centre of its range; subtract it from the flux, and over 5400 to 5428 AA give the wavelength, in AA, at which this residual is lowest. 5401 AA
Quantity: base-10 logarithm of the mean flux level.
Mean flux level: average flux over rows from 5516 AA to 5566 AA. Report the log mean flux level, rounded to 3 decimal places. 0.952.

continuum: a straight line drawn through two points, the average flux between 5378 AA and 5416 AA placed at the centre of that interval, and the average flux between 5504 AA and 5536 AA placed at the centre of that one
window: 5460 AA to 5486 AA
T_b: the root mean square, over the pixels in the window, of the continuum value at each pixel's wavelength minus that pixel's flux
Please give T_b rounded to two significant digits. 0.36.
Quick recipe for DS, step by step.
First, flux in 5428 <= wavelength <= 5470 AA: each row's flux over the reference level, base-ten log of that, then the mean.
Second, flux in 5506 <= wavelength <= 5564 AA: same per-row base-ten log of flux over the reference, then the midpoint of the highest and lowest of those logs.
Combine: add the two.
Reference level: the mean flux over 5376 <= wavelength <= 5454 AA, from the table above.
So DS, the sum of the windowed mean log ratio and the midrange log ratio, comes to 0.025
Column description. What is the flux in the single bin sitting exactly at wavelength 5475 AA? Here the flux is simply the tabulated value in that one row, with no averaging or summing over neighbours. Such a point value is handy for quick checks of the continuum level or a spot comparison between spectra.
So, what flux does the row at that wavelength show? 7.968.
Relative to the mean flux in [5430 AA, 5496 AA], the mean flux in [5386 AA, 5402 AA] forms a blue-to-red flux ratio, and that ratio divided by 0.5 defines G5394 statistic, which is 2.02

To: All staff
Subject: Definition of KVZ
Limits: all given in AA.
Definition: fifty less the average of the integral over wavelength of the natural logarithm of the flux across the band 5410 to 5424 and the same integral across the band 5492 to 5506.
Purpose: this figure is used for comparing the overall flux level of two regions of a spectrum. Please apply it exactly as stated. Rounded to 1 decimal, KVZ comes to 20.1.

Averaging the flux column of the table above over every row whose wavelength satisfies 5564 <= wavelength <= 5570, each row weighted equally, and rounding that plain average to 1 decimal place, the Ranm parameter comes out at 8.4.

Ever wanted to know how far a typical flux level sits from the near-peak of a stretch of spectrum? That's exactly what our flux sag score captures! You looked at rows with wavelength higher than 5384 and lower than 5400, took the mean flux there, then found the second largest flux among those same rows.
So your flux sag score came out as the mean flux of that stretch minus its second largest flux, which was -0.26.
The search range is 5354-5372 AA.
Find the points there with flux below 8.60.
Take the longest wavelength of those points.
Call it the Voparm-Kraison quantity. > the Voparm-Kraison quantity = 5371 AA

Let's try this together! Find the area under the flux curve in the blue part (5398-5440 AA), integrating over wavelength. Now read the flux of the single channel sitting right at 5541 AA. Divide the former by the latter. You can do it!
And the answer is 37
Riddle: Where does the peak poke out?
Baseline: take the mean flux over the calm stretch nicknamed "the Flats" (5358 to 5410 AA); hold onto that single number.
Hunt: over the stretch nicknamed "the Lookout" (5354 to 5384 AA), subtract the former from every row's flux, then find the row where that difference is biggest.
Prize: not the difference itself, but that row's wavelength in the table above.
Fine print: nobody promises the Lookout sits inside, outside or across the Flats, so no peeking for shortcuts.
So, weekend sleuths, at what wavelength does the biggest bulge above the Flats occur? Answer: 5365 AA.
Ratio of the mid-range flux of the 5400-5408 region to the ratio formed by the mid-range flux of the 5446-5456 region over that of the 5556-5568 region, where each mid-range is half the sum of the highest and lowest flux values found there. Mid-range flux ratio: 8.44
